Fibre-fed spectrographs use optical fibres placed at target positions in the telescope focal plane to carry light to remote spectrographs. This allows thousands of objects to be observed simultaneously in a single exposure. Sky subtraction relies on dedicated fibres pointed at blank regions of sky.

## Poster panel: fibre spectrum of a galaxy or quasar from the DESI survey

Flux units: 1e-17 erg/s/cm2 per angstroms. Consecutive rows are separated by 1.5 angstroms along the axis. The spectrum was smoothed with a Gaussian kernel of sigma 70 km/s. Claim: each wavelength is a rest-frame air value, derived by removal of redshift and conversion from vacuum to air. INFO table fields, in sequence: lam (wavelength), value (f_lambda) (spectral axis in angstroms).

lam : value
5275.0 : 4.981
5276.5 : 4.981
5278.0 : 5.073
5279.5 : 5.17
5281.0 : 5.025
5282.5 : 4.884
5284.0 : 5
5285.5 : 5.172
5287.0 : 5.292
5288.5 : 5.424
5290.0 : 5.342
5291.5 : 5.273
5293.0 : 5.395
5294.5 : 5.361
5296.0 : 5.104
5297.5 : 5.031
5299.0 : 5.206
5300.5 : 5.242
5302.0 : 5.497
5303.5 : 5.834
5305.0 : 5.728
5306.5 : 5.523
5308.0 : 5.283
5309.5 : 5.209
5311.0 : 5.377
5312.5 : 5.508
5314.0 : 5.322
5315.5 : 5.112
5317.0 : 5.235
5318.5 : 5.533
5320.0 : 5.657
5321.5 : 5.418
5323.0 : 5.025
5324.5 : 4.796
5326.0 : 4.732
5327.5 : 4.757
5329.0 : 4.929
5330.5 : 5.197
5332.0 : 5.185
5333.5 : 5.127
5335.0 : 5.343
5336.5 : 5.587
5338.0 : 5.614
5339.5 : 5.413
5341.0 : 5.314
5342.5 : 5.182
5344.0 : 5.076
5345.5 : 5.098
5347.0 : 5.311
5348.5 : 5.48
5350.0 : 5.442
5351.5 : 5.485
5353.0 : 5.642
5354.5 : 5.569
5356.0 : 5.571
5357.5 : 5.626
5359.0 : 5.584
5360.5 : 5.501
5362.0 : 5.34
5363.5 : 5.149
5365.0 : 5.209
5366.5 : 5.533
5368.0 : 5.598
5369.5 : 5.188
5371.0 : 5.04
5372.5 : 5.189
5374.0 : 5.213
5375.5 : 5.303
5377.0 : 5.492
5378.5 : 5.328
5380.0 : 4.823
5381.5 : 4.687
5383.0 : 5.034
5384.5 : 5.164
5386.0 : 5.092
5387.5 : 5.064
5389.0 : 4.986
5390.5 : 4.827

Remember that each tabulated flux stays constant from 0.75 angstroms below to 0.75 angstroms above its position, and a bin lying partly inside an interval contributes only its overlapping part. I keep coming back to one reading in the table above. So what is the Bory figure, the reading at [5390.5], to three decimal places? 4.827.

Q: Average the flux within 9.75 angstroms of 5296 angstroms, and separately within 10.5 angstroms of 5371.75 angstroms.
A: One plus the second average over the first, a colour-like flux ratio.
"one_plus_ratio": 1.97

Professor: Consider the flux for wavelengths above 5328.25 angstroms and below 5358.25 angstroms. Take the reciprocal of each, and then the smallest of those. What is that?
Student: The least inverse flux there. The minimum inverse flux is 0.177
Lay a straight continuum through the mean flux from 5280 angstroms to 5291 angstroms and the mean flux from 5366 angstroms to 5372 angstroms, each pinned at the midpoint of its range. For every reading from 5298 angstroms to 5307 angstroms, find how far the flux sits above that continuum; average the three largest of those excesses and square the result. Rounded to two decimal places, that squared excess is 0.24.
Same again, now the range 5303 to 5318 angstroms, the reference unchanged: 0.24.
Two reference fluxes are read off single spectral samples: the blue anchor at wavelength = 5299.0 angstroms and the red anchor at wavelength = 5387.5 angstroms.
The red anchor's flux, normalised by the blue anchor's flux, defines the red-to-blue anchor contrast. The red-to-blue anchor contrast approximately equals 0.97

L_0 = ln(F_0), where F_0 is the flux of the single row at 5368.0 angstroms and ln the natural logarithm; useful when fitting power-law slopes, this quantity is 1.722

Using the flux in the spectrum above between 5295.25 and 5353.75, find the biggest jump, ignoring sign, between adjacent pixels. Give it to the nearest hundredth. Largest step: 0.39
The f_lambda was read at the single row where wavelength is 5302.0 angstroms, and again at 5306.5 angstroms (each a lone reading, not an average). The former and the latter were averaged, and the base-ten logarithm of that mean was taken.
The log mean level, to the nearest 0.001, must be 0.741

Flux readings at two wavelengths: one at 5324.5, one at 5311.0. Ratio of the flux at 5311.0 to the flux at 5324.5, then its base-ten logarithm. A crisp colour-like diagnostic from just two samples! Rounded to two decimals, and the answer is 0.05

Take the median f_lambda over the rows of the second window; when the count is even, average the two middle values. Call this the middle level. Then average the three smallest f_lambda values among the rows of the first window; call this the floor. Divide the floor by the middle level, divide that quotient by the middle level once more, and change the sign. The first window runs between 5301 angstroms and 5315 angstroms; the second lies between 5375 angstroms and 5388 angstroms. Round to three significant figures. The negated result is -0.203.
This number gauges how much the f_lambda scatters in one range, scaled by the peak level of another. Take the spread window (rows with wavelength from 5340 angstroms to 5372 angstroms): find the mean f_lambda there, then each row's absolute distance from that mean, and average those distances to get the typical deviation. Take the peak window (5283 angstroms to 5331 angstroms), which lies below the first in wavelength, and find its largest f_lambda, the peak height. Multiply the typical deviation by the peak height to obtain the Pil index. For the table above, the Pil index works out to 1.04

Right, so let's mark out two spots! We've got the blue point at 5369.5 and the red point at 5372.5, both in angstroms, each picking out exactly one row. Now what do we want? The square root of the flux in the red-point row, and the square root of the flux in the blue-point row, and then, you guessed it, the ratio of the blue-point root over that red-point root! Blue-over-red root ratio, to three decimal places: 1.000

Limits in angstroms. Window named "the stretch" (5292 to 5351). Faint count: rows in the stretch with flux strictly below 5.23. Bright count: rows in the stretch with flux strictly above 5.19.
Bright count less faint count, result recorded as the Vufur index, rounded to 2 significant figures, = 10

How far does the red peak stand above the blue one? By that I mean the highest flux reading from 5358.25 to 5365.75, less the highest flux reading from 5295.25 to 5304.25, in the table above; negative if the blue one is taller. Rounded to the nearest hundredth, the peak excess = -0.25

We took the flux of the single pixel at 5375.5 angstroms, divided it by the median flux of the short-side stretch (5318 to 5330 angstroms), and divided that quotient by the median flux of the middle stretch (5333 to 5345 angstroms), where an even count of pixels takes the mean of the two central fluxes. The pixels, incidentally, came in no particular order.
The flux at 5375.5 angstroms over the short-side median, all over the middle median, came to 0.200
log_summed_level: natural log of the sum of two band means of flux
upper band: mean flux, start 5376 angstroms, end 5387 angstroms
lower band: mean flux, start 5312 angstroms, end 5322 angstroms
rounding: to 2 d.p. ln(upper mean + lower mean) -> 2.35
